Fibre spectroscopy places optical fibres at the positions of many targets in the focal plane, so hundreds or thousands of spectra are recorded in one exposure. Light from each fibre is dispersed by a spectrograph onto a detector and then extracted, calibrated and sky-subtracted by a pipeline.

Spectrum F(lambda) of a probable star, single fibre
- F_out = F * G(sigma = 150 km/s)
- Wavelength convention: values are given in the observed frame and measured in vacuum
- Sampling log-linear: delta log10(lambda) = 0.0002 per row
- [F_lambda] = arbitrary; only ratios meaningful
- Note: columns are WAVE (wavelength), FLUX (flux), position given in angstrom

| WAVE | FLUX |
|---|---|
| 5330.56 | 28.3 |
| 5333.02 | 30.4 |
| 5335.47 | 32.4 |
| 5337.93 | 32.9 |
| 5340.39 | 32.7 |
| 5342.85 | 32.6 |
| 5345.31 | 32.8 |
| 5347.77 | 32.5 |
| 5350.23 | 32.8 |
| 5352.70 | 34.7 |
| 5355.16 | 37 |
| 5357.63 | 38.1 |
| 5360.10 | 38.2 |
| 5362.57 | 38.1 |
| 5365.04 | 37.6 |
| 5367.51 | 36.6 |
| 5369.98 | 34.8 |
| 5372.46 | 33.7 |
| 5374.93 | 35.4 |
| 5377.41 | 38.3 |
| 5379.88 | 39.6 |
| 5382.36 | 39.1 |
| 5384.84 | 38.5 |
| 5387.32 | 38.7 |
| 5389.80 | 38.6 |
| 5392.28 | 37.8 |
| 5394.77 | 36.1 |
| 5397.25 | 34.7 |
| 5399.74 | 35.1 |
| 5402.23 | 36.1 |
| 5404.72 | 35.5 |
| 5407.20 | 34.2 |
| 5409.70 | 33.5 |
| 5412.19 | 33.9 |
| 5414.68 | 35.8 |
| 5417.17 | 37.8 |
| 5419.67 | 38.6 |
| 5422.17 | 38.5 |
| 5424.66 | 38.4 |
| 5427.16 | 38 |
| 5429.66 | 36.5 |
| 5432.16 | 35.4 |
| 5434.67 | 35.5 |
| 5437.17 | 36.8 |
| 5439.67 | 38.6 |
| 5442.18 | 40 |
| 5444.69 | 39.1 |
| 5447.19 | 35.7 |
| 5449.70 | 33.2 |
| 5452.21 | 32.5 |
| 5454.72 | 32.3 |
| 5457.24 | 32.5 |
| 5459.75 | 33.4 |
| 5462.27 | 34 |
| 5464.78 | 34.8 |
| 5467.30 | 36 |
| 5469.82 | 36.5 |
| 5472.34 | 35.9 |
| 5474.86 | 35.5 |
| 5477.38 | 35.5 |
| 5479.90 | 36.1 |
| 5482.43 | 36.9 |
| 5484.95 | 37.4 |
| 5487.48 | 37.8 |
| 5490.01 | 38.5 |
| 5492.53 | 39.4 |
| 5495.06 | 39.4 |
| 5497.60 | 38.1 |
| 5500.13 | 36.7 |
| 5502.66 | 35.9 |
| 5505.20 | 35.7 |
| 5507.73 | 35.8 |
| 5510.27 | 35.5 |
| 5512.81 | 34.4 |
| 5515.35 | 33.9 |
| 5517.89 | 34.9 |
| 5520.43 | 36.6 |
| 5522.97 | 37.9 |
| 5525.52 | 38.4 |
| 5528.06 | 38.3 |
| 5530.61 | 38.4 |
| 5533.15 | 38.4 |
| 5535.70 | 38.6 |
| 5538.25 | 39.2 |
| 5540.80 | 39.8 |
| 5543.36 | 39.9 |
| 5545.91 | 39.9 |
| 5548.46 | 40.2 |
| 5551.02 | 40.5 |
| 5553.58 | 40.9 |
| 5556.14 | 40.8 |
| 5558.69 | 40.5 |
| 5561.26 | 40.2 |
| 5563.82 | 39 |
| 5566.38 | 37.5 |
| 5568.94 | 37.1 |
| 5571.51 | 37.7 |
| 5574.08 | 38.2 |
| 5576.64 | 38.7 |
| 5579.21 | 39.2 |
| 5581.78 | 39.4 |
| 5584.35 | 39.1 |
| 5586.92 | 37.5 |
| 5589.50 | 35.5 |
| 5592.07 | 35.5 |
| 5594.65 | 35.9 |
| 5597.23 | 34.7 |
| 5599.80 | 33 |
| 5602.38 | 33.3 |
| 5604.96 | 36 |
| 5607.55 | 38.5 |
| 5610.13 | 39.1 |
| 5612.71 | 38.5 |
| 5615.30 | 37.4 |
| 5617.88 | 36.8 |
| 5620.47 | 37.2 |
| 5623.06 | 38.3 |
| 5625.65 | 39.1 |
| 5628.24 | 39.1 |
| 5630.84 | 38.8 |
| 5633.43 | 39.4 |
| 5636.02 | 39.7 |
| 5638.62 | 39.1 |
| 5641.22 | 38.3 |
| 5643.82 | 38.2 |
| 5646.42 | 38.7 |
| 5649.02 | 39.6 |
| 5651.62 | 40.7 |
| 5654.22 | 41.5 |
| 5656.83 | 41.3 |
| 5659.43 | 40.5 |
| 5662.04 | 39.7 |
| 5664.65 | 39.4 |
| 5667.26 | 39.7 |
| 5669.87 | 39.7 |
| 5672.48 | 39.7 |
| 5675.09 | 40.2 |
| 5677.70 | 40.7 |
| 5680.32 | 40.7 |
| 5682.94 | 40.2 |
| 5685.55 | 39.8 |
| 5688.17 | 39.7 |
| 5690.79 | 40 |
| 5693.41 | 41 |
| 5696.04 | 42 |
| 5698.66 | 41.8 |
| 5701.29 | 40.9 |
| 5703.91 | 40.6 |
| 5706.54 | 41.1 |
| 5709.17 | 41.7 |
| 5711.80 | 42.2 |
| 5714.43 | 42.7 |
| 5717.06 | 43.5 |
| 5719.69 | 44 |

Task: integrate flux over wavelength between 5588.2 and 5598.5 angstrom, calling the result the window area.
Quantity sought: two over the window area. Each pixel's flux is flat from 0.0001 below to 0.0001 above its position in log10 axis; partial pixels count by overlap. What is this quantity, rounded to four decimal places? 0.0055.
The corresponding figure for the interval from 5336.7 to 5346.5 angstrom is 0.0062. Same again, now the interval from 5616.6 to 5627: 0.0051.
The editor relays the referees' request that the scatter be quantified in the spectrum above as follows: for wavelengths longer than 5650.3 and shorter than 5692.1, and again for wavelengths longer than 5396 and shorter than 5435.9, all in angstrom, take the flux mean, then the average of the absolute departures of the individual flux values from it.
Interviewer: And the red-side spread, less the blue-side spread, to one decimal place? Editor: -0.9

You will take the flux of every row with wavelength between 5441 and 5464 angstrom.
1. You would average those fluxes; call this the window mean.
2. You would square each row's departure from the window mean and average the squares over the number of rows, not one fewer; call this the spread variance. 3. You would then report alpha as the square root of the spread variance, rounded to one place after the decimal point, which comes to 2.8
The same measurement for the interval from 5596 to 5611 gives 2.4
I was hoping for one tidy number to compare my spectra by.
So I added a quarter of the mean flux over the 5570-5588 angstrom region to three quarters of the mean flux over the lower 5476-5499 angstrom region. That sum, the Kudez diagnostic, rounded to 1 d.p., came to 37.9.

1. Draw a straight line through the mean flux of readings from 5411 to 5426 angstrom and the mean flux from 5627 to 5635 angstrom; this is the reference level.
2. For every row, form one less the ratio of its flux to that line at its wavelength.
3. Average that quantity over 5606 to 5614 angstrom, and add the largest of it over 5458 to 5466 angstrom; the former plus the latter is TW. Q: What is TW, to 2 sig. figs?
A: 0.12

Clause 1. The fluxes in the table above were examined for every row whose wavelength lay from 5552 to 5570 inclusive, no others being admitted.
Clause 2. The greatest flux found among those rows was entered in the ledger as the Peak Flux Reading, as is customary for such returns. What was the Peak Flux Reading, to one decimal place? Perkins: 40.9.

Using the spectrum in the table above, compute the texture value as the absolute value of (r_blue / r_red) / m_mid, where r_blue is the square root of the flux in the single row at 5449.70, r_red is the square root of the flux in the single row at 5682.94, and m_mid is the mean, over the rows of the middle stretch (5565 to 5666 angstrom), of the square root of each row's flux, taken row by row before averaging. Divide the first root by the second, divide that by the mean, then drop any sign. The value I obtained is 0.147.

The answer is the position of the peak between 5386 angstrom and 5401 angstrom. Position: 5387.32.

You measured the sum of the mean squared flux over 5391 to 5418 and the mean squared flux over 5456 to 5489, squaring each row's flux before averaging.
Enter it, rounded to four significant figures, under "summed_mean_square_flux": 2529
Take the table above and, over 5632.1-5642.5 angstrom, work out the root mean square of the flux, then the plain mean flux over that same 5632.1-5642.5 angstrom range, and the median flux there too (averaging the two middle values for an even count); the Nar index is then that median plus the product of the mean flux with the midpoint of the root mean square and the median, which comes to 1573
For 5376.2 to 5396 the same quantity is 1513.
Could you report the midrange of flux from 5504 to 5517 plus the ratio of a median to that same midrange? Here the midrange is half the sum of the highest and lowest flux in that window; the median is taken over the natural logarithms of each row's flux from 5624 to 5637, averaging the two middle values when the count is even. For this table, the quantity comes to 35.0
